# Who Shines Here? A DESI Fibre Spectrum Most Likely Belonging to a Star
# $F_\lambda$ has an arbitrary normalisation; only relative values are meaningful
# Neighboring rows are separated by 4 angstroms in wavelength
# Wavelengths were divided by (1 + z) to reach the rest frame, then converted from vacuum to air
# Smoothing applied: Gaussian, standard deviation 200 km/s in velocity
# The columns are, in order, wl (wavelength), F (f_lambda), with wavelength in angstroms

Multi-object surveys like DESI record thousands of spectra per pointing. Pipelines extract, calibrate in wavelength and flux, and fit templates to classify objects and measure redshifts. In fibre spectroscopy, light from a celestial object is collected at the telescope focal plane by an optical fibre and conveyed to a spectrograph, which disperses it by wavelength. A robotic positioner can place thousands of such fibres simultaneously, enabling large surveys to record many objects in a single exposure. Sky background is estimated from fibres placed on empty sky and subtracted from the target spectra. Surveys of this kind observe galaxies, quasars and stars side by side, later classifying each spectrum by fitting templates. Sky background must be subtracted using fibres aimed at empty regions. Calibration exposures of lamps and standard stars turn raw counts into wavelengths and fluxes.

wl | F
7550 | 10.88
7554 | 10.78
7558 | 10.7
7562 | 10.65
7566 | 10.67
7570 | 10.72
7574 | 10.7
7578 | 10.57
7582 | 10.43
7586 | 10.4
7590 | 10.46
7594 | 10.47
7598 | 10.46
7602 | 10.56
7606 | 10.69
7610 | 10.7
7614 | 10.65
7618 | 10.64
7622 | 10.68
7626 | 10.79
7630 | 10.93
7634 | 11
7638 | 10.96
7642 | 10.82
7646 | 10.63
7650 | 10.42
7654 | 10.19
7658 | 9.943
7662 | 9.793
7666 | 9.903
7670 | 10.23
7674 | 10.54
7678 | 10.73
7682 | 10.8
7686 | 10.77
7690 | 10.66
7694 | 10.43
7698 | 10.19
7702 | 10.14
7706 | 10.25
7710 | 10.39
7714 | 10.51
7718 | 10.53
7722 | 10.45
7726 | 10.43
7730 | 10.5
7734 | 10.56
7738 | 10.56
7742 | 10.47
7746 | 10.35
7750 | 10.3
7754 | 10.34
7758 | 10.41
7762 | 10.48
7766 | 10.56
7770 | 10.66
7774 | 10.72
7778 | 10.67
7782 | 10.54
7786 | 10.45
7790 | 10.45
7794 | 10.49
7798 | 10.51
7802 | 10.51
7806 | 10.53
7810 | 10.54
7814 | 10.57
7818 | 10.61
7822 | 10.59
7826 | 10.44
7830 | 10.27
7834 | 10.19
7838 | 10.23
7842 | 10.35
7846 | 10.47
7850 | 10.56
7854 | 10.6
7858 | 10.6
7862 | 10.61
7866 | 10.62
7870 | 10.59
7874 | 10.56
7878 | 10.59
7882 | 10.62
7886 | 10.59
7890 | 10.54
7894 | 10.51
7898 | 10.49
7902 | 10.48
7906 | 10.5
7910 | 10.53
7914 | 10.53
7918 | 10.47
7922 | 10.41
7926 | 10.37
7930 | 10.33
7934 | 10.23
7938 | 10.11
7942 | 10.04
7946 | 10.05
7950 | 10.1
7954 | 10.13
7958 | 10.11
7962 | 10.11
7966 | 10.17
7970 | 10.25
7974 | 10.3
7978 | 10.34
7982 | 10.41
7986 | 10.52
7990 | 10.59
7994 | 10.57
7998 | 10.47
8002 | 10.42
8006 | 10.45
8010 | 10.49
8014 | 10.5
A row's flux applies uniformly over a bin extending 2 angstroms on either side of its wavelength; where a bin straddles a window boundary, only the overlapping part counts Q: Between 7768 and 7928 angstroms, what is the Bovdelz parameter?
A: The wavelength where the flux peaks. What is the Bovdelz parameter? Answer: 7774 angstroms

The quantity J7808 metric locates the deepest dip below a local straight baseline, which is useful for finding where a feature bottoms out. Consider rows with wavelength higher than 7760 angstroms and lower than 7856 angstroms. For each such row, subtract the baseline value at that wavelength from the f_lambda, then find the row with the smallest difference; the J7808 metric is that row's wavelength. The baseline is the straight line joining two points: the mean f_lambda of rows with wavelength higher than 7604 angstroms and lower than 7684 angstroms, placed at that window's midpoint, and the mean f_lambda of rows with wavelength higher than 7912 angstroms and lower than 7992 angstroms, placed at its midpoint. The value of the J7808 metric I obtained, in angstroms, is 7834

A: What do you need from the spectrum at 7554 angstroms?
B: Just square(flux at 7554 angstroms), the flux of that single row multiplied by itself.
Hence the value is 116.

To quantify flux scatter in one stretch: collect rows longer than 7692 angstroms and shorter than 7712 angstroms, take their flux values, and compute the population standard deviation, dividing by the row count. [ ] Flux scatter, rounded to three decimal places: 0.112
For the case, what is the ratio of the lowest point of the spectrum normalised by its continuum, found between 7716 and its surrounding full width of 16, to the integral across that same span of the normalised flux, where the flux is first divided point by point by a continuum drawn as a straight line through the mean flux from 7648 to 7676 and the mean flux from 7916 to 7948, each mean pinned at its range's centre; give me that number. 0.0620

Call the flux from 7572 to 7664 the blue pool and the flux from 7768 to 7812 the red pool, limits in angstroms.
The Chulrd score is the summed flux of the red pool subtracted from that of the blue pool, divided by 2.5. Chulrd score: 51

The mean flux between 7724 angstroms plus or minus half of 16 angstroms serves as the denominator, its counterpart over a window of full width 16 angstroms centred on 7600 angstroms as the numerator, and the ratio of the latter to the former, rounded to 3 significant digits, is 1.01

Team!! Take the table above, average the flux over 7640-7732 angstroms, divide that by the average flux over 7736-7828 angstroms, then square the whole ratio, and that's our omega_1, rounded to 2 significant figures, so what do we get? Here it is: 0.98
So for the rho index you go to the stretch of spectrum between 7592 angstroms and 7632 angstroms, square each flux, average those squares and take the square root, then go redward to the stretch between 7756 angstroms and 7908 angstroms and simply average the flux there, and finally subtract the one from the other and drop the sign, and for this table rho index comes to 0.14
